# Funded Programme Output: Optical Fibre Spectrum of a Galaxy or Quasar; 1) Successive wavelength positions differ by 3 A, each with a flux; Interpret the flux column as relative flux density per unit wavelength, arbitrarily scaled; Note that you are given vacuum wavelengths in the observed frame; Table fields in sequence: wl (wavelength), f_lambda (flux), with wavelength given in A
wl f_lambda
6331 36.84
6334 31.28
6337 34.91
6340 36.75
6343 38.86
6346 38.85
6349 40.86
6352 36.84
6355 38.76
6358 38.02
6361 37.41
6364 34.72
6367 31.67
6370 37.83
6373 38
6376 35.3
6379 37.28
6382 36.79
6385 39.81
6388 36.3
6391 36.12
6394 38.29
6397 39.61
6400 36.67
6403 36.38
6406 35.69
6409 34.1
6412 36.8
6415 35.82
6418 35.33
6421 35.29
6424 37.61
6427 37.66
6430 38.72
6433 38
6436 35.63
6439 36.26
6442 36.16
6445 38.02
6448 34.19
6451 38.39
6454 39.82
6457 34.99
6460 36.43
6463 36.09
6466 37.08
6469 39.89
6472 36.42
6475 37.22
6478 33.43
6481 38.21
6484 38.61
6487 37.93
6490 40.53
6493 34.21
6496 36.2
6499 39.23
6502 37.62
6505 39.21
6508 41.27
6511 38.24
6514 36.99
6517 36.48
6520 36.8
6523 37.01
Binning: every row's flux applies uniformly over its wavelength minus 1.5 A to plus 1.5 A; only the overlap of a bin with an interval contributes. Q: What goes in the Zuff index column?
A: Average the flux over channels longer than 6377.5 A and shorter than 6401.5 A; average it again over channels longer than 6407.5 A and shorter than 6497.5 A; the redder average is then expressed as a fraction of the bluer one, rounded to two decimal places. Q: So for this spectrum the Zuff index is 0.98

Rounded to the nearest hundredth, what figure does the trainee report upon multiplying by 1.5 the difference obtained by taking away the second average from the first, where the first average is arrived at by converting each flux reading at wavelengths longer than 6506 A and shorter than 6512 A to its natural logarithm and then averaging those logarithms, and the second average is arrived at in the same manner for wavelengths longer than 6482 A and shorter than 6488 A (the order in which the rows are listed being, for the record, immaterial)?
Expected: 0.06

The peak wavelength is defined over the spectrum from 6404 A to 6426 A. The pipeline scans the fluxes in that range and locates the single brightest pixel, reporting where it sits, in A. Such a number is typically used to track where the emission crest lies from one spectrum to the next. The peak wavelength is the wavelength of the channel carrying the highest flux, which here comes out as 6424 A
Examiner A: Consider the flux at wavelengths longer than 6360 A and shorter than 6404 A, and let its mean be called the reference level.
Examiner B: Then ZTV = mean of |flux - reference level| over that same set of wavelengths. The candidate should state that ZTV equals 1.41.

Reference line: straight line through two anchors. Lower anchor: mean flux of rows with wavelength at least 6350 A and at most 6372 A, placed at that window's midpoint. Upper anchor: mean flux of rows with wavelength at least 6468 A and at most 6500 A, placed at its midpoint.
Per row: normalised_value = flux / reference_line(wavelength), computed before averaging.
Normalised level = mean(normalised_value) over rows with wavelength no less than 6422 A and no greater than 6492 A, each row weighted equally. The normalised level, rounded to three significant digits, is 1.00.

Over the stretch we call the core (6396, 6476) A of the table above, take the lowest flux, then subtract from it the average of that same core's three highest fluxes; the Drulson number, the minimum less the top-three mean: -5.7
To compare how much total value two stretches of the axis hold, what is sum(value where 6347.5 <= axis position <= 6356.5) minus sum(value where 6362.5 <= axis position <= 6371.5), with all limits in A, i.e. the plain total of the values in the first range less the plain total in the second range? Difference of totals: 12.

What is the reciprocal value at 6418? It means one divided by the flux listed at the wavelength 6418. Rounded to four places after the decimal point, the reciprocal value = 0.0283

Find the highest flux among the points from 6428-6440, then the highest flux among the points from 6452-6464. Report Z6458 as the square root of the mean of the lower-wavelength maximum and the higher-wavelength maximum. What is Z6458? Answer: 6.27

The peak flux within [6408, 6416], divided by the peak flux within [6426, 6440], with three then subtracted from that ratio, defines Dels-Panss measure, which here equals -2.05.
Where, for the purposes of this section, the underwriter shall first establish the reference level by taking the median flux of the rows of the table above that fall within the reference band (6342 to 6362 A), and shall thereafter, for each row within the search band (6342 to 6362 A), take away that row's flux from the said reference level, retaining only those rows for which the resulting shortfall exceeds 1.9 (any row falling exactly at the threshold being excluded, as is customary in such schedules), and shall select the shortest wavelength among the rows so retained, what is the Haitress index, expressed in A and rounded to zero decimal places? 6352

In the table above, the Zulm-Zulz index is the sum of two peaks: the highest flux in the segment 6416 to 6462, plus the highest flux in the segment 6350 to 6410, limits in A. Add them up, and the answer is 79.6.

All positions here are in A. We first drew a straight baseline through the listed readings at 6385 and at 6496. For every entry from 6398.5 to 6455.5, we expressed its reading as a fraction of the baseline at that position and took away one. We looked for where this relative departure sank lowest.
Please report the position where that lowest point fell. 6409 A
